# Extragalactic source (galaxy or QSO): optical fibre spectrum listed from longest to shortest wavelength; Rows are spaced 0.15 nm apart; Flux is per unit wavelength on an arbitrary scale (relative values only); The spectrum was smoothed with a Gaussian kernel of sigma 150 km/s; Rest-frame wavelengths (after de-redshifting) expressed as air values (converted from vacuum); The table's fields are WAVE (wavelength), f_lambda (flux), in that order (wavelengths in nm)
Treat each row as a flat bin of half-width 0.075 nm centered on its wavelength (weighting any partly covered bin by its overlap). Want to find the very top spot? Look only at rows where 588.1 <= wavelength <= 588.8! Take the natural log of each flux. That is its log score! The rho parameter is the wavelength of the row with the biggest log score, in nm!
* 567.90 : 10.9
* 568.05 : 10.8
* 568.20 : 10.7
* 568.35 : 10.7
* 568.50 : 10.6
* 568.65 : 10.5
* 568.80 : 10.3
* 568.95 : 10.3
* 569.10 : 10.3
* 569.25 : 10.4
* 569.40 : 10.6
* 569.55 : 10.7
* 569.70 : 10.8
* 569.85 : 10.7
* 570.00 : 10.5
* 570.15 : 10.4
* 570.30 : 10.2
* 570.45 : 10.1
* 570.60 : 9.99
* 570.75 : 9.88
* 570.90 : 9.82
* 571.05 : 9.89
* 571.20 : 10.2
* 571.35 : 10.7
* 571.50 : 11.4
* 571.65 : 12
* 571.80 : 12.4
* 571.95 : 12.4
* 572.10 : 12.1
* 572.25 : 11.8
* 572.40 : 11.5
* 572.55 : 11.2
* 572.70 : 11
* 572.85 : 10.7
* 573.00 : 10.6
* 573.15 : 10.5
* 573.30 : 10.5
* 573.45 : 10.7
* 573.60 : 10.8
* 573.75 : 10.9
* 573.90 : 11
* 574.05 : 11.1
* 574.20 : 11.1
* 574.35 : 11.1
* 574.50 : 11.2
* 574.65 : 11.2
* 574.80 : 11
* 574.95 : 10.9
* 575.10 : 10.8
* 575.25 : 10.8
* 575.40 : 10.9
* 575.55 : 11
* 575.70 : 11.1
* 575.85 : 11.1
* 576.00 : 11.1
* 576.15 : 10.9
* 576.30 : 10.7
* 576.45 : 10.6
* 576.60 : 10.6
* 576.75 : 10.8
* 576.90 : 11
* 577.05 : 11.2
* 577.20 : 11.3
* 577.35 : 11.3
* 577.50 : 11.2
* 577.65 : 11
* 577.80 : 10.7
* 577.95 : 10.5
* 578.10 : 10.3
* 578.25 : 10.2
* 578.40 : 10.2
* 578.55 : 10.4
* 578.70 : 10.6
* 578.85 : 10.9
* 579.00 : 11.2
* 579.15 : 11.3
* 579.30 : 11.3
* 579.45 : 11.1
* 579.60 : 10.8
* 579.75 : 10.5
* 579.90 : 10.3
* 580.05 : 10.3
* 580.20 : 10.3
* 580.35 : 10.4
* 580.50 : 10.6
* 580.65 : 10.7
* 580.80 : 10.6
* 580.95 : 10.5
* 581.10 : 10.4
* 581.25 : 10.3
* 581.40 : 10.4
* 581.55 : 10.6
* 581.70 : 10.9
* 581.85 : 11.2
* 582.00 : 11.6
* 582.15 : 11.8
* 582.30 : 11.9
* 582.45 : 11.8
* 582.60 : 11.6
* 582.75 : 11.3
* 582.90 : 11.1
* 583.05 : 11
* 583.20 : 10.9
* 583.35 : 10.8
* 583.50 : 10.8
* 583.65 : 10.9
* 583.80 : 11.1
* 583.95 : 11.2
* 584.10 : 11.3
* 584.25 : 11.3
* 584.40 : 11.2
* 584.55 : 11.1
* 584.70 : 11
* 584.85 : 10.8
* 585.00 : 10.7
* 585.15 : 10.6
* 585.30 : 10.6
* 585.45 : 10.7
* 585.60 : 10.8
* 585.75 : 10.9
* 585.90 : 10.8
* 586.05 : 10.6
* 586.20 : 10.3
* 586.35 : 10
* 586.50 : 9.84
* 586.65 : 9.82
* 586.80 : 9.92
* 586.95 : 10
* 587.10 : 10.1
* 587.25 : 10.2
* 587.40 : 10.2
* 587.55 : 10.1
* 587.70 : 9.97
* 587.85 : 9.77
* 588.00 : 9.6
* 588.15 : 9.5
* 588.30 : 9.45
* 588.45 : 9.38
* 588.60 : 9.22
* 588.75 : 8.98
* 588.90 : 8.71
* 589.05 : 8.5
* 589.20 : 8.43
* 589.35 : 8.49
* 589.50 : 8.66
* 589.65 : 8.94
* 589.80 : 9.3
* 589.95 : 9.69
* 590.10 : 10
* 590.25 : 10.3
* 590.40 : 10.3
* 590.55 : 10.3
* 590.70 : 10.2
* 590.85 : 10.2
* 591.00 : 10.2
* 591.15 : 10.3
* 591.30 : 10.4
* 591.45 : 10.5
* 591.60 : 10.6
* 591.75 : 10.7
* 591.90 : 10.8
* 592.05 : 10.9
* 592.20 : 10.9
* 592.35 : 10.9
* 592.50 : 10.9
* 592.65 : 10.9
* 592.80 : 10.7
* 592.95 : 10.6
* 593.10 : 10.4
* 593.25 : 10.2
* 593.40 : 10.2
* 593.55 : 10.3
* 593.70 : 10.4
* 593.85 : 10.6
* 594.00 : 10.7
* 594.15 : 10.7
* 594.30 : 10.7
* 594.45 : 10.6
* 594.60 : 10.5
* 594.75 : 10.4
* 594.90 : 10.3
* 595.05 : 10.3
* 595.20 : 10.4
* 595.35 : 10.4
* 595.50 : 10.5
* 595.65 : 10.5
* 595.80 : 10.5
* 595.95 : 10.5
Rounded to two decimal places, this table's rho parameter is 588.15 nm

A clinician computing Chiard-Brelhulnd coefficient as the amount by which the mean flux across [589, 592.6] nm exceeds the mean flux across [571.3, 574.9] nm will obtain -1.2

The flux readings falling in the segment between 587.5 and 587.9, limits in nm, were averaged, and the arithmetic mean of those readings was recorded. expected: 9.9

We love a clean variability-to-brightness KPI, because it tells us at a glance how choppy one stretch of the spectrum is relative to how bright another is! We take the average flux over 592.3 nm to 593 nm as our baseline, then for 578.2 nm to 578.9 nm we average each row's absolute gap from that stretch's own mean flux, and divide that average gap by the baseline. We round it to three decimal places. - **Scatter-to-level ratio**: 0.021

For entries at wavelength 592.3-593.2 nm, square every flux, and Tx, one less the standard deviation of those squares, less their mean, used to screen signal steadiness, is -118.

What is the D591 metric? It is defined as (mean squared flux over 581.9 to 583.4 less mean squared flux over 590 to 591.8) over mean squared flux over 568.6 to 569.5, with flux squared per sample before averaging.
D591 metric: 0.21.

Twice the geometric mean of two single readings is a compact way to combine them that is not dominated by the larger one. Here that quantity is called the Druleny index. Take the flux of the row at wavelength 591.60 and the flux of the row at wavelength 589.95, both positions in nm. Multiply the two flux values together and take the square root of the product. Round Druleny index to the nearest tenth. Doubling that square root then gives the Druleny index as 20.3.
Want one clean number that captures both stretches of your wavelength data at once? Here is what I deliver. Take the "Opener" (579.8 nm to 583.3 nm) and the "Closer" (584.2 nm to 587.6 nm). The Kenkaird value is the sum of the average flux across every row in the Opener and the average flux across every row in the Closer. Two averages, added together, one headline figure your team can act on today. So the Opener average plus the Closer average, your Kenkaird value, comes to 21.4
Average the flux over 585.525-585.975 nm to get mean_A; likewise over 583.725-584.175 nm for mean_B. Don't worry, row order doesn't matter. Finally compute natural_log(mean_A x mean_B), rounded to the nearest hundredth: 4.80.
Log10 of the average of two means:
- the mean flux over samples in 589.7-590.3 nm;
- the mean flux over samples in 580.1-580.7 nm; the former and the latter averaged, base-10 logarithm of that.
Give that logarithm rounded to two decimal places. 1.01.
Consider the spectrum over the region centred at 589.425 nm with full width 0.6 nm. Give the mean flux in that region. 8.6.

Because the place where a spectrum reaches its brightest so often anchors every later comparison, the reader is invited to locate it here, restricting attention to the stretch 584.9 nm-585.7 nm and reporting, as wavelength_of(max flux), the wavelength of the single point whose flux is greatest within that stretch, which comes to 585.60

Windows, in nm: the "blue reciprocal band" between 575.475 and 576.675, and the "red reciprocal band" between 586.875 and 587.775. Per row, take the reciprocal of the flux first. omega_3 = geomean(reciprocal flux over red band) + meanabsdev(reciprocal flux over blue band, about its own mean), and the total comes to 0.101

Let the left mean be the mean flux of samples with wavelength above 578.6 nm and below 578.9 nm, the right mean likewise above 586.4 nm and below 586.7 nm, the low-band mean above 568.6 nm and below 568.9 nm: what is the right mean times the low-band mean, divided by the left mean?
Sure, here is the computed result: 9.5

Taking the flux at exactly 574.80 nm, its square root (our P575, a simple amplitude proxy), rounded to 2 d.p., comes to 3.32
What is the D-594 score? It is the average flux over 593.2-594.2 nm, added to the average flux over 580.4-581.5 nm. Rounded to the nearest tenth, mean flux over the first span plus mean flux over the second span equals 20.9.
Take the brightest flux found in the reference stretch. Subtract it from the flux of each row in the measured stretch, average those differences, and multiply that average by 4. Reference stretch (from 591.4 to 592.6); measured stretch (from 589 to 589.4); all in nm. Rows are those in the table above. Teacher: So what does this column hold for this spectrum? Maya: -10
